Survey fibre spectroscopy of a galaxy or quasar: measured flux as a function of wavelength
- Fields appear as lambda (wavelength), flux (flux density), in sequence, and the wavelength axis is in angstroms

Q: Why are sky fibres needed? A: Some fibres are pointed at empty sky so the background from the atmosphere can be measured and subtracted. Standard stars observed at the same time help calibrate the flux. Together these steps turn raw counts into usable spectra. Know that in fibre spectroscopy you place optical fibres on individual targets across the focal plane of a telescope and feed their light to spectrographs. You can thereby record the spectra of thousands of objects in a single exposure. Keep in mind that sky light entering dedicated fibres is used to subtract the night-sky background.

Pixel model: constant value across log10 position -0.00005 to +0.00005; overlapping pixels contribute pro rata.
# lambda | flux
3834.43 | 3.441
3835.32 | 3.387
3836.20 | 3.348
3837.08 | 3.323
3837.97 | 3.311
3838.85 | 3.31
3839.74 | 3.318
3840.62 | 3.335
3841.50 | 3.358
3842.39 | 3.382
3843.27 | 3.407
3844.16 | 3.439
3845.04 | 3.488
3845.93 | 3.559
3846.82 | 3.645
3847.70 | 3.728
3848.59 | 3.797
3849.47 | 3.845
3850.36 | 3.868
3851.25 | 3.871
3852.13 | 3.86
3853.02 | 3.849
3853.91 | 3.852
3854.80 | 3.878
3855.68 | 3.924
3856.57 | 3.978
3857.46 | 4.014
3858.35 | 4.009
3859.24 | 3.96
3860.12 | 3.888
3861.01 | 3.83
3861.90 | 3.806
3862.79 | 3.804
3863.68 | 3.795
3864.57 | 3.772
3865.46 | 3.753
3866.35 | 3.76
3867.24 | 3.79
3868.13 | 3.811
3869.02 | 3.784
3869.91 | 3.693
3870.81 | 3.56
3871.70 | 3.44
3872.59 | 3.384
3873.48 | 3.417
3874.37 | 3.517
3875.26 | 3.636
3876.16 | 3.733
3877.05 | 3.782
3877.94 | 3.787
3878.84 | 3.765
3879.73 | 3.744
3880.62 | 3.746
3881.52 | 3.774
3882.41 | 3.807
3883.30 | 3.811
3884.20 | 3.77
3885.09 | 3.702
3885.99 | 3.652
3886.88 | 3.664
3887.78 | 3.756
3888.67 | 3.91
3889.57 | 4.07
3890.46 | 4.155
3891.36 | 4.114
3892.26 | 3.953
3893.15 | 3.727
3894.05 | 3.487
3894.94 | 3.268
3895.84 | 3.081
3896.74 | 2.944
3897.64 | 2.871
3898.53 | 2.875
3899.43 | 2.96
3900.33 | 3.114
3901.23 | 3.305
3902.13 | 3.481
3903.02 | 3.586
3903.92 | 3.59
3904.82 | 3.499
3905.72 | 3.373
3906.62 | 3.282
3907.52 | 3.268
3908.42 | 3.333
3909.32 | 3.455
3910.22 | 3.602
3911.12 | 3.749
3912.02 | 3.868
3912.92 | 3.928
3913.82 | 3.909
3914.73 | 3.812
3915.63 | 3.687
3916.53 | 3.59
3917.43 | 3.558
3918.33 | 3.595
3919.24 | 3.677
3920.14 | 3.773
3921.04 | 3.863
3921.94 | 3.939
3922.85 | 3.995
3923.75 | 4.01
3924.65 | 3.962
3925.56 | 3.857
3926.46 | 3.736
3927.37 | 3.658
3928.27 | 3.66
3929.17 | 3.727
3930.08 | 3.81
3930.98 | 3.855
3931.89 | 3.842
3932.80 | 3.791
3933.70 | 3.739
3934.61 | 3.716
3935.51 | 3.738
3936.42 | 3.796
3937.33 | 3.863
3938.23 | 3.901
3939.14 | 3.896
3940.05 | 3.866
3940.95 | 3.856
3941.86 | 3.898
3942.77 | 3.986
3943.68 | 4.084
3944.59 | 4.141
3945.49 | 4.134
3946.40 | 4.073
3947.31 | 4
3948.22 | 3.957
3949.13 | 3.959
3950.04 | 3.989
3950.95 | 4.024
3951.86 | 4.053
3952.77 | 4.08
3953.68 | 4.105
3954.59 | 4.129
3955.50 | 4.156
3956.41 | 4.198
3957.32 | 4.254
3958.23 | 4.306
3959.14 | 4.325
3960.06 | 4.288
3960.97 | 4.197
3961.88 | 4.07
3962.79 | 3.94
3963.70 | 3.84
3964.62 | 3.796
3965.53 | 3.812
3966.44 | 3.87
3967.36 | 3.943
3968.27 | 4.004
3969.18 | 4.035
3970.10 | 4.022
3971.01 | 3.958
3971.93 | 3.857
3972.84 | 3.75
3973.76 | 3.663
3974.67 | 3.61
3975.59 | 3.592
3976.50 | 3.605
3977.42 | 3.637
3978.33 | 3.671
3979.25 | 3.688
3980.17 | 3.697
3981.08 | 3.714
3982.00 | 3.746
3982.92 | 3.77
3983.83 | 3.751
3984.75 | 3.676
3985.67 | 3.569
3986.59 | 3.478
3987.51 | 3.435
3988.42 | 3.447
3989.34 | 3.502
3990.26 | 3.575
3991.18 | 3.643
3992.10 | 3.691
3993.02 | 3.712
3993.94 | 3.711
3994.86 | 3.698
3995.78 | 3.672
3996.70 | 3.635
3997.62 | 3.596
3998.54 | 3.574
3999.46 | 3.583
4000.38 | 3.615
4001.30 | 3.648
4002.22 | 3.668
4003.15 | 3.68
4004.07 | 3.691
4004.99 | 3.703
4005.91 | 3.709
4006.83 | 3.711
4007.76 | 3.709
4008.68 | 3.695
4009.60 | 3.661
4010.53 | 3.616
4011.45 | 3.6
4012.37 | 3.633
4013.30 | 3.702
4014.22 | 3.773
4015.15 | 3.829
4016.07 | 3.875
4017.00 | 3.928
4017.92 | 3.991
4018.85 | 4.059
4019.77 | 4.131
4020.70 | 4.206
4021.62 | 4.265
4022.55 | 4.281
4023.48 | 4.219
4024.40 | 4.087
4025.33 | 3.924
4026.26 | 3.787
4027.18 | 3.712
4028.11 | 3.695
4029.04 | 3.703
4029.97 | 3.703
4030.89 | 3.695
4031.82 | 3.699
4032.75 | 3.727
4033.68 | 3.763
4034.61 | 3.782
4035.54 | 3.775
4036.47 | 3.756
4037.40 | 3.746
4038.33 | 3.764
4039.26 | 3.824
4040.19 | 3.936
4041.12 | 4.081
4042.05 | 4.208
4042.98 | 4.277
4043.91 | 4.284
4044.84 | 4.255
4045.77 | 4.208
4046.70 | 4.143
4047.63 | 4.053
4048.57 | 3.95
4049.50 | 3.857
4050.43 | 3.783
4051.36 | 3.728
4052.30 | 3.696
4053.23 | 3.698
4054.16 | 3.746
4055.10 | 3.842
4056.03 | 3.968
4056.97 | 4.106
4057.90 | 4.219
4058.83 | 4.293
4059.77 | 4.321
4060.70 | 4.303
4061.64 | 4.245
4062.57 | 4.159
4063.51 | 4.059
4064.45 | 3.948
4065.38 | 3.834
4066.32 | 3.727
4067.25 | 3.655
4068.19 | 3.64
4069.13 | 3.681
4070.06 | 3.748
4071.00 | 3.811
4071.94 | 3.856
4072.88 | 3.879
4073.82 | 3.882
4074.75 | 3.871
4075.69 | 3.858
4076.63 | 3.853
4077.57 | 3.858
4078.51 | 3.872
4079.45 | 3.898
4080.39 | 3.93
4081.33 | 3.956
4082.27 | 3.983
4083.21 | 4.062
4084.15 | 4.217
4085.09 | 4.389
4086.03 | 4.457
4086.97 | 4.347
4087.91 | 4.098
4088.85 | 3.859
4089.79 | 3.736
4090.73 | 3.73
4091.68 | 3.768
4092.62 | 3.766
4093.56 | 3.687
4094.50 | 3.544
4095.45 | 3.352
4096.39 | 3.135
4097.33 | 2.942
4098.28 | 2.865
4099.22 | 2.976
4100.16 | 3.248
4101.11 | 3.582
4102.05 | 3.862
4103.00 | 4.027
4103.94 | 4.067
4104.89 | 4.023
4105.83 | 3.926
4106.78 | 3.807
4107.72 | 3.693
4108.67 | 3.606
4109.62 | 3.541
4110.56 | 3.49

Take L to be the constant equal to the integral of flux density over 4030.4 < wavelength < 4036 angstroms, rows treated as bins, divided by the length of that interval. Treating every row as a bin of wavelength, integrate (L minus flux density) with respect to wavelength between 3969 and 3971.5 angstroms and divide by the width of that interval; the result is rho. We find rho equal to -0.26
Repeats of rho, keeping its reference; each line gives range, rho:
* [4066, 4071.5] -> 0.03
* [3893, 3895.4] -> 0.28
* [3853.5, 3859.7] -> -0.20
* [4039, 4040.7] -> -0.15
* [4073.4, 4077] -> -0.13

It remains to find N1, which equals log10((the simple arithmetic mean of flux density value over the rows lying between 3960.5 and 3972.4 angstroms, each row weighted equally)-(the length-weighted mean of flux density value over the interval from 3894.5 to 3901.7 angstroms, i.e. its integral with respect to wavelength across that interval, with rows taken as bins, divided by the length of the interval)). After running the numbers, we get -0.05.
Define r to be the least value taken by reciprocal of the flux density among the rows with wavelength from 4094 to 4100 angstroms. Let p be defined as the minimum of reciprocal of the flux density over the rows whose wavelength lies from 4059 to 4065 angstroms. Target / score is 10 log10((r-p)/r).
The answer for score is -7.5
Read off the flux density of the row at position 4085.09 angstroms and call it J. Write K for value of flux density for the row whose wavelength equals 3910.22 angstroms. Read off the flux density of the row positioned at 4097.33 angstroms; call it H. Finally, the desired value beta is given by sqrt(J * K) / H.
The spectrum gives 1.35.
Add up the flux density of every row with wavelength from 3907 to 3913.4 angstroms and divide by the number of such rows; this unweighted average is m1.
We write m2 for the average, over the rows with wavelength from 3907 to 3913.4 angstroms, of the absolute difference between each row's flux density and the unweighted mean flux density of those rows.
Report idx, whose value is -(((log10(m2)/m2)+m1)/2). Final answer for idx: 0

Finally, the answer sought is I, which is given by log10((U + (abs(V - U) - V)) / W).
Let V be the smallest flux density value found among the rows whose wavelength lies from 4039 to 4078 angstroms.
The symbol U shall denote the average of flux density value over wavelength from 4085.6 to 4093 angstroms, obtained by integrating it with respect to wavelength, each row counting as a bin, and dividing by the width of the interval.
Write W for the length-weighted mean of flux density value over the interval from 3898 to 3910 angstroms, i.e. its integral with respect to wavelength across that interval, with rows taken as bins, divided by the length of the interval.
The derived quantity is -0.7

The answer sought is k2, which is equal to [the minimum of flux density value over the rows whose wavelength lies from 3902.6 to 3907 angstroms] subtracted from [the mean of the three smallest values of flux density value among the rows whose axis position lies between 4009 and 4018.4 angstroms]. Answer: 0.3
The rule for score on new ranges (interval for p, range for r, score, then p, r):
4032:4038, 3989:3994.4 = -17.3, 0.264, 0.269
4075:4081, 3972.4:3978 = -13.4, 0.254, 0.267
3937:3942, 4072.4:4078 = -23.1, 0.256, 0.258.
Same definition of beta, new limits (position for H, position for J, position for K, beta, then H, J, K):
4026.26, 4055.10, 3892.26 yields 1.03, 3.787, 3.842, 3.953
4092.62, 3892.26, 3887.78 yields 1.02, 3.766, 3.953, 3.756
